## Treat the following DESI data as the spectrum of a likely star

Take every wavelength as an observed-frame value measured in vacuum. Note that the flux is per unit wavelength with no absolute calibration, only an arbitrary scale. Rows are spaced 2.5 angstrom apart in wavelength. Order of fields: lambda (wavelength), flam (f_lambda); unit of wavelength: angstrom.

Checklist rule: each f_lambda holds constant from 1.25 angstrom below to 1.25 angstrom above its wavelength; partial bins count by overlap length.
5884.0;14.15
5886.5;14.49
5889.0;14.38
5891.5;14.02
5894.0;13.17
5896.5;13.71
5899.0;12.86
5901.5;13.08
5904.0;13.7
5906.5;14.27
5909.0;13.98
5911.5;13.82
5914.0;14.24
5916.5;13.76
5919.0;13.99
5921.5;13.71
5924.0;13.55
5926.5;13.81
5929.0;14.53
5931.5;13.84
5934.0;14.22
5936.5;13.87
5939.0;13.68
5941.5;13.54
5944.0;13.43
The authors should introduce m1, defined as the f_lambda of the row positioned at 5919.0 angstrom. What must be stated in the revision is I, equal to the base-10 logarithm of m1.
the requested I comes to 1.146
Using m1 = 13.99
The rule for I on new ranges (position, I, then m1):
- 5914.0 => 1.154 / 14.24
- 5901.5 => 1.117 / 13.08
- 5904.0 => 1.137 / 13.7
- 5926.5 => 1.140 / 13.81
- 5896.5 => 1.137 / 13.71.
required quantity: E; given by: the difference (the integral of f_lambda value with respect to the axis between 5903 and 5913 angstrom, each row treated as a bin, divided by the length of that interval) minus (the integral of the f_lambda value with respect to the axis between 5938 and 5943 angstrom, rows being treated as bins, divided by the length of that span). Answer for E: 0.36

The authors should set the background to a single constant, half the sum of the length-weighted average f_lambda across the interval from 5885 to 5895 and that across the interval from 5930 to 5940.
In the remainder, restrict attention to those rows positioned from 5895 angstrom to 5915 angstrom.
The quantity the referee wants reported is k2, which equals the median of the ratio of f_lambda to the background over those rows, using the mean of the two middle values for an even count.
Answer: 0.98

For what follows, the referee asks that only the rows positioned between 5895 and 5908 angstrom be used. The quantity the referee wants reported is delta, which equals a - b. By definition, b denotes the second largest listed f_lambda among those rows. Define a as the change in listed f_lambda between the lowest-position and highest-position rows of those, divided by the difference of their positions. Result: -13.7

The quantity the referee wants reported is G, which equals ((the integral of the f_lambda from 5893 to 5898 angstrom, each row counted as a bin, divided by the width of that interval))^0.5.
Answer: 3.66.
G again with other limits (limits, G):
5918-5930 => 3.73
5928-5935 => 3.77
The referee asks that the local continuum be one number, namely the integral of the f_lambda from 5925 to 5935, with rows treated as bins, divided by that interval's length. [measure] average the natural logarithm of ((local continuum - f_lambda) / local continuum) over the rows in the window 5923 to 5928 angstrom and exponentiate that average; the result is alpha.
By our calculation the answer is 0.027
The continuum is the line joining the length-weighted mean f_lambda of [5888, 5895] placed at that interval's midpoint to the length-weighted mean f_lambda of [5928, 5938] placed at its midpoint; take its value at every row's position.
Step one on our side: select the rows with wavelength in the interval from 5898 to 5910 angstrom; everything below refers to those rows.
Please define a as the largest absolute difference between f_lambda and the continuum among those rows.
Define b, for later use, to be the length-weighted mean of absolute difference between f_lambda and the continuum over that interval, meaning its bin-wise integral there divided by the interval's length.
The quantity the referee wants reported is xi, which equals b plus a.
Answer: 1.5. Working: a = 1.04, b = 0.49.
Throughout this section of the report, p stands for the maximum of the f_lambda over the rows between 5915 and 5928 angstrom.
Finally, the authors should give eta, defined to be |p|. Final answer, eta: 14.0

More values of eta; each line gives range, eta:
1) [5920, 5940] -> 14.5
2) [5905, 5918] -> 14.3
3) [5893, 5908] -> 14.3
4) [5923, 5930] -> 14.5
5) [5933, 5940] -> 14.2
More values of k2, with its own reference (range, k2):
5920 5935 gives 0.99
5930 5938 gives 0.99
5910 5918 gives 0.99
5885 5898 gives 1.00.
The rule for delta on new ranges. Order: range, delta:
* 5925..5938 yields -14.2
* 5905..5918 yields -14.3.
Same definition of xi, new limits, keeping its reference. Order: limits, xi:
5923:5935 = 0.8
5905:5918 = 0.5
